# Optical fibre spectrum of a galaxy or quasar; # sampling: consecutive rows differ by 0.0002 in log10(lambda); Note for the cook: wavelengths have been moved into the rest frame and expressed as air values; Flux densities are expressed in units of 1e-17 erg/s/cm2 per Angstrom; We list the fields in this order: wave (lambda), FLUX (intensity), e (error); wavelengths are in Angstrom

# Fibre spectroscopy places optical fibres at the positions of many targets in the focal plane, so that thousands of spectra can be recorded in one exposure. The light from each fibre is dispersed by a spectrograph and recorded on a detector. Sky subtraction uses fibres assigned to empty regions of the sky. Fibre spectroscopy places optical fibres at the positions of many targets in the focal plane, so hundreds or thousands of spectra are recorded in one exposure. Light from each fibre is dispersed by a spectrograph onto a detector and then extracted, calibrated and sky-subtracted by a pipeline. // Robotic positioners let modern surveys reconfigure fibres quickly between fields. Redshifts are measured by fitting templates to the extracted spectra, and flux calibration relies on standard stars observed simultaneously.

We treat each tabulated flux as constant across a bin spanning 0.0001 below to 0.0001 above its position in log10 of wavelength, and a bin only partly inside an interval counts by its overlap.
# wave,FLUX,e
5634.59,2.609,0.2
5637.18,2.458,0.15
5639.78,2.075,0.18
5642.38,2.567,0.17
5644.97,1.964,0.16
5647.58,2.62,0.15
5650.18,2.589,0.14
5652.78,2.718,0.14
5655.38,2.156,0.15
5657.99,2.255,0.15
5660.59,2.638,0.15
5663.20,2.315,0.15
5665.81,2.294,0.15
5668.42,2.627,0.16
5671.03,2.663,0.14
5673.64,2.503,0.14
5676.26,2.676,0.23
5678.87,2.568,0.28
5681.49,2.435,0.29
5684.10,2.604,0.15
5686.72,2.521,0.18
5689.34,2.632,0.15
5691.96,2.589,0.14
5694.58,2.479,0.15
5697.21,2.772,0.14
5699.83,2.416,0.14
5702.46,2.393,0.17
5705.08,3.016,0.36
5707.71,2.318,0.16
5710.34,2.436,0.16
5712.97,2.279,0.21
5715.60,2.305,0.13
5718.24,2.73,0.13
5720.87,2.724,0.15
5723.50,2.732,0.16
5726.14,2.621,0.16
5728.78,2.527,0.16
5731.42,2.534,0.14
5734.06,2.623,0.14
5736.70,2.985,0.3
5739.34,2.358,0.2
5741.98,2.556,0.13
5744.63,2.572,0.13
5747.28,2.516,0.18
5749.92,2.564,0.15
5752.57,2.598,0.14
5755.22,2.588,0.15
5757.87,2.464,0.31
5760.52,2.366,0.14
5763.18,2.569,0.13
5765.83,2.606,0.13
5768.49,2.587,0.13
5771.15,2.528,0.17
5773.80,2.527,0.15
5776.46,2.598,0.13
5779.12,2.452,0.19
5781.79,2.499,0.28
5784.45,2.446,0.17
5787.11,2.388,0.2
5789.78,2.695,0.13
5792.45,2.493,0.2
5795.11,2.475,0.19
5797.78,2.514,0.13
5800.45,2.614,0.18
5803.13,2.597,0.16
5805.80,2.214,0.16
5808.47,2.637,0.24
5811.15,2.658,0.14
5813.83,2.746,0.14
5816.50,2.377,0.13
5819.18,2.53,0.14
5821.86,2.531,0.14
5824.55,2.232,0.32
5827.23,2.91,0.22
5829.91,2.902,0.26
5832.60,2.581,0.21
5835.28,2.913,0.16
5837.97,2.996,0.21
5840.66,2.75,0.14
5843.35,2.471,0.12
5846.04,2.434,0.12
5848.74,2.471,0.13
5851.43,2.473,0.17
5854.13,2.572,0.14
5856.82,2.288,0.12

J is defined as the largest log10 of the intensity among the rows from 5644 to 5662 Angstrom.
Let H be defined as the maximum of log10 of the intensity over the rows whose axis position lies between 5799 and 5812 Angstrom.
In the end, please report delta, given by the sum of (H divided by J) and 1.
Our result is 1.98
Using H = 0.425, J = 0.434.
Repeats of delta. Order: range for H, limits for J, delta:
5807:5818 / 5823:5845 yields 1.92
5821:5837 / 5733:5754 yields 1.98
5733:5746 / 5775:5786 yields 2.15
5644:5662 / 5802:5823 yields 1.99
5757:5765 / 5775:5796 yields 1.95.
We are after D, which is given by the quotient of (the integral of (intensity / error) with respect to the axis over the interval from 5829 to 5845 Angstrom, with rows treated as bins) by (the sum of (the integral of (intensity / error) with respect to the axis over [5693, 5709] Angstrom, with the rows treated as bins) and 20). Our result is 0.99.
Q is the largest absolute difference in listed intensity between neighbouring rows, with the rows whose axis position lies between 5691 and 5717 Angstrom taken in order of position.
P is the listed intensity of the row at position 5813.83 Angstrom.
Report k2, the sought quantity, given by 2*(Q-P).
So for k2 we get -4.10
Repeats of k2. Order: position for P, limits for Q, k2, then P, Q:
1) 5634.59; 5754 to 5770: -4.81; 2.609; 0.2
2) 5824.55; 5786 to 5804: -3.85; 2.232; 0.3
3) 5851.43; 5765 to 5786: -4.65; 2.473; 0.1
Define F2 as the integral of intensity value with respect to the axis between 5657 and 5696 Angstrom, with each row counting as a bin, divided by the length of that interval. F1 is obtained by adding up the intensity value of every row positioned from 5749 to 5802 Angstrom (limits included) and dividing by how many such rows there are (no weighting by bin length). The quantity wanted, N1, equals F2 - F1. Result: -0.01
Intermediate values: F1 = 2.53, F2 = 2.52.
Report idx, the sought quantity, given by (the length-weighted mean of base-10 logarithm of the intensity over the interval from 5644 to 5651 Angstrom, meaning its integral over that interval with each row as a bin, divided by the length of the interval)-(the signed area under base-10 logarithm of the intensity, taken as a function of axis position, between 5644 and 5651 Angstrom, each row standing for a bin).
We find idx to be -2.3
